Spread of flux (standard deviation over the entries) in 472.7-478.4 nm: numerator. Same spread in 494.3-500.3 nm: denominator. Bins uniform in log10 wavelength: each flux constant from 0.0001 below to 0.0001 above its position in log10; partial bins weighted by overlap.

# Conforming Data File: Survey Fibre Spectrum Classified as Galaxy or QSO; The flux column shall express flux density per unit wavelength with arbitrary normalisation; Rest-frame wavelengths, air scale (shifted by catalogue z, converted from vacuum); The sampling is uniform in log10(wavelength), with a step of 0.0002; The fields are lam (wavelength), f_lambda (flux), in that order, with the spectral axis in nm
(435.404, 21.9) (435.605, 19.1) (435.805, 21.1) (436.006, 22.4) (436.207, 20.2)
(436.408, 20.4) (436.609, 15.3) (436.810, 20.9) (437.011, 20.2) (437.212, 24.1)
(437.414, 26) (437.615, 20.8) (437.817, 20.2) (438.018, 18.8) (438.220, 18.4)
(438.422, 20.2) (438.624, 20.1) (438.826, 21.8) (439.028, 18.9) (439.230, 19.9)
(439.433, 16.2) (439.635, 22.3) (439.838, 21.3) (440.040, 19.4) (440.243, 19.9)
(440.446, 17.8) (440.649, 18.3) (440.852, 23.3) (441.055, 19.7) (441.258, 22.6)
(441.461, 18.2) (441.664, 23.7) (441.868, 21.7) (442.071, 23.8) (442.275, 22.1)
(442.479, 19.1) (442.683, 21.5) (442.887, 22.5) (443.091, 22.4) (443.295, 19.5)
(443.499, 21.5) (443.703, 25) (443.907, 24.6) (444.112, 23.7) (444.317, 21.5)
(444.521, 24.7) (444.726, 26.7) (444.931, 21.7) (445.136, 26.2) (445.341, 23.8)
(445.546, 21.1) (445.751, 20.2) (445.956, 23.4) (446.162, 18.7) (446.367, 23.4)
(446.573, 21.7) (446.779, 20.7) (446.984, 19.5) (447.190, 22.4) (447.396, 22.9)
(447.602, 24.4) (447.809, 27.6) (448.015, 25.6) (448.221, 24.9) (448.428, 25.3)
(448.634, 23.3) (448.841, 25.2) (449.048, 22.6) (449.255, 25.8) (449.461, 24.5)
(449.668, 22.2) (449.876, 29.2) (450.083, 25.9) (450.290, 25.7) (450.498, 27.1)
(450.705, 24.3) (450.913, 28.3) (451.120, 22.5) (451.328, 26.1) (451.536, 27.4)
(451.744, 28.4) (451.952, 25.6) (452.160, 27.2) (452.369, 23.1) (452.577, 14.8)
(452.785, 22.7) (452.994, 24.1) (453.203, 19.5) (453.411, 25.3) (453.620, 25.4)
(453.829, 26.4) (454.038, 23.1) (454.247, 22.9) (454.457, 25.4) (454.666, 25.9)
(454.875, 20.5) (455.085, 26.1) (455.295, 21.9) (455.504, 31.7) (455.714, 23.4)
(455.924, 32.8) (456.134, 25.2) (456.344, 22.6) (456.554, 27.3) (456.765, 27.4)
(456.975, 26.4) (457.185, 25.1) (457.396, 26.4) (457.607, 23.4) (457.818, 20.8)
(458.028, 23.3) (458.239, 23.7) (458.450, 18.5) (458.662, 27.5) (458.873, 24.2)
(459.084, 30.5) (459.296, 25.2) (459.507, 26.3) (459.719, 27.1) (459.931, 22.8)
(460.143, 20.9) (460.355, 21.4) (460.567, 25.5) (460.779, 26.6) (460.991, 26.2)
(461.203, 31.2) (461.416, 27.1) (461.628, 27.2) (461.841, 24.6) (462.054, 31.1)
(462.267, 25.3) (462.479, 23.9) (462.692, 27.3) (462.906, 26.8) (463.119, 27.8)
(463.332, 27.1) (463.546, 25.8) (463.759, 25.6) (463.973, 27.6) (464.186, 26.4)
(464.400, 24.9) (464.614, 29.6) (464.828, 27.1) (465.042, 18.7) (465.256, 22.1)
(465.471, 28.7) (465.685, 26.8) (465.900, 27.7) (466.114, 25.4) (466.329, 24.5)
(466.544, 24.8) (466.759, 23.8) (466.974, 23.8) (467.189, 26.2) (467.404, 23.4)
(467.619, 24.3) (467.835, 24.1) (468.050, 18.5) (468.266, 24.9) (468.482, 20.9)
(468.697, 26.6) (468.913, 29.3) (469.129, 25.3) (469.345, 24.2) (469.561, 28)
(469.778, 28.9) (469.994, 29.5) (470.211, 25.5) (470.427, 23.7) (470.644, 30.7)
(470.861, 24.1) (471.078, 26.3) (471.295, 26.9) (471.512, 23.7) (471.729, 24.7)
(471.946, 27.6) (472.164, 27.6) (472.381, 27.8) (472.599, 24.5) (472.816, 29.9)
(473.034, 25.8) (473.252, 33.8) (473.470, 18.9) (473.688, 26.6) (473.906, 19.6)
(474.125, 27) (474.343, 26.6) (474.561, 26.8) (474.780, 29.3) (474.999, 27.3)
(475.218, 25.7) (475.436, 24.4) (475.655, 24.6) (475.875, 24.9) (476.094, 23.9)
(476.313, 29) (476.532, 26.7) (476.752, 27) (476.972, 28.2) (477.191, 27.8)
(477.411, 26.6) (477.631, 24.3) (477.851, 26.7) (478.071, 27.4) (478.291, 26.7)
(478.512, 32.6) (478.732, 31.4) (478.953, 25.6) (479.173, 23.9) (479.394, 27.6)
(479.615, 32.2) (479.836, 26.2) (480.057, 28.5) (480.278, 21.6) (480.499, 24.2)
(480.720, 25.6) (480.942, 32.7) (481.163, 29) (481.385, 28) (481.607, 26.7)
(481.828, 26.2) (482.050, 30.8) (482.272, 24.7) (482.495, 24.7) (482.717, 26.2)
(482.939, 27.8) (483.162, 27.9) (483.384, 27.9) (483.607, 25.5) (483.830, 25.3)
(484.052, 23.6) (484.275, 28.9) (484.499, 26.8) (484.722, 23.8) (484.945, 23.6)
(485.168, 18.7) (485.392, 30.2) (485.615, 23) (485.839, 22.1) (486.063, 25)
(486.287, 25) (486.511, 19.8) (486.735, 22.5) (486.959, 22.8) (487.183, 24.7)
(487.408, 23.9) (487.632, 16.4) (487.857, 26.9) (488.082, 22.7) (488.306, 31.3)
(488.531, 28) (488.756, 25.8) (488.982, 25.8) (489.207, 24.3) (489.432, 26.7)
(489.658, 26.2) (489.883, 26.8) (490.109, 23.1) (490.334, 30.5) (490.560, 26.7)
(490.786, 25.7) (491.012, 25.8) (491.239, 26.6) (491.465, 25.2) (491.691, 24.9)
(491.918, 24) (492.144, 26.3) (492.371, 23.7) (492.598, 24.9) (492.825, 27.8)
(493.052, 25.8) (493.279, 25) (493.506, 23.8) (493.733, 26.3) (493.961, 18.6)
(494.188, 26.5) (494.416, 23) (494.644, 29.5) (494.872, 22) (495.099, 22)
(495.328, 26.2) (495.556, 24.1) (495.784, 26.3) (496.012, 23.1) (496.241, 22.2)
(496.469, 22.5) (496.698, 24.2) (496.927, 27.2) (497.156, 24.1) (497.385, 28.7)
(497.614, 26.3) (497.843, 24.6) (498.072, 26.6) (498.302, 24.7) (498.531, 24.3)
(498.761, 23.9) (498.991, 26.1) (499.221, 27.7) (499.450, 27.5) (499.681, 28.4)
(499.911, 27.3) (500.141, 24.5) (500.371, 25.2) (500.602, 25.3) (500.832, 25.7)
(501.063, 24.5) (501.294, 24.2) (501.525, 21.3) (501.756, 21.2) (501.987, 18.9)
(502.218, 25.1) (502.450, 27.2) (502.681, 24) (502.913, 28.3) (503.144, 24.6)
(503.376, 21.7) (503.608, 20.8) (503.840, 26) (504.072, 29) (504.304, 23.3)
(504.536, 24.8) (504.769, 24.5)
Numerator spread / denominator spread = 1.33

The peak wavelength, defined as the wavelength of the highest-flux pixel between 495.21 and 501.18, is 497.385 nm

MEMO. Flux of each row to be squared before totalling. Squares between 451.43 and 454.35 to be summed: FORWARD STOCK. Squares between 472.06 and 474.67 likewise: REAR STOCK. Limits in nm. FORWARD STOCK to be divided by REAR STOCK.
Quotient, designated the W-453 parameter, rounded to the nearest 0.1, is 1.0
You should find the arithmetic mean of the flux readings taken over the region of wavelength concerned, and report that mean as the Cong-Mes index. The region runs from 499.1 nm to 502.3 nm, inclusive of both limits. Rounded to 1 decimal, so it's 24.8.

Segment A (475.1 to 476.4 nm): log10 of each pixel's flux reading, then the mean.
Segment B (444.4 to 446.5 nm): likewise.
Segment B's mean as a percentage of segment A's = 96.8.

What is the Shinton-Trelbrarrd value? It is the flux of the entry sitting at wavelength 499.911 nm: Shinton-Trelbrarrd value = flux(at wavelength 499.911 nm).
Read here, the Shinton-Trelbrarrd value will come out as 27.3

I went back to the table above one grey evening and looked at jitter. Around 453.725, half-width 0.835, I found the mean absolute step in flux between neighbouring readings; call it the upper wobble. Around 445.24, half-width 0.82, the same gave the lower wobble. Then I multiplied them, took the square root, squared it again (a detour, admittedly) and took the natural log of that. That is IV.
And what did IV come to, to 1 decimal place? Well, 2.0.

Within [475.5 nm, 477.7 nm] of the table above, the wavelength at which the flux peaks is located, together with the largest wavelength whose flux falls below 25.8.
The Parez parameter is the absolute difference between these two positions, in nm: 1.32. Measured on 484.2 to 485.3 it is 0.89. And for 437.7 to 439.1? 0.20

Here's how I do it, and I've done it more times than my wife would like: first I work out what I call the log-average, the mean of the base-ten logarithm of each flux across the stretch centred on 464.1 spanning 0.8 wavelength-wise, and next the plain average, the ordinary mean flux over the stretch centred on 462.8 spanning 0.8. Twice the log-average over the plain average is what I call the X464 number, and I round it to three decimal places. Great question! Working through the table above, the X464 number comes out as 0.107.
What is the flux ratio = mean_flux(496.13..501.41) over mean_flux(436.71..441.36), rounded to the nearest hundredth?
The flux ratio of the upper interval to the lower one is 1.24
